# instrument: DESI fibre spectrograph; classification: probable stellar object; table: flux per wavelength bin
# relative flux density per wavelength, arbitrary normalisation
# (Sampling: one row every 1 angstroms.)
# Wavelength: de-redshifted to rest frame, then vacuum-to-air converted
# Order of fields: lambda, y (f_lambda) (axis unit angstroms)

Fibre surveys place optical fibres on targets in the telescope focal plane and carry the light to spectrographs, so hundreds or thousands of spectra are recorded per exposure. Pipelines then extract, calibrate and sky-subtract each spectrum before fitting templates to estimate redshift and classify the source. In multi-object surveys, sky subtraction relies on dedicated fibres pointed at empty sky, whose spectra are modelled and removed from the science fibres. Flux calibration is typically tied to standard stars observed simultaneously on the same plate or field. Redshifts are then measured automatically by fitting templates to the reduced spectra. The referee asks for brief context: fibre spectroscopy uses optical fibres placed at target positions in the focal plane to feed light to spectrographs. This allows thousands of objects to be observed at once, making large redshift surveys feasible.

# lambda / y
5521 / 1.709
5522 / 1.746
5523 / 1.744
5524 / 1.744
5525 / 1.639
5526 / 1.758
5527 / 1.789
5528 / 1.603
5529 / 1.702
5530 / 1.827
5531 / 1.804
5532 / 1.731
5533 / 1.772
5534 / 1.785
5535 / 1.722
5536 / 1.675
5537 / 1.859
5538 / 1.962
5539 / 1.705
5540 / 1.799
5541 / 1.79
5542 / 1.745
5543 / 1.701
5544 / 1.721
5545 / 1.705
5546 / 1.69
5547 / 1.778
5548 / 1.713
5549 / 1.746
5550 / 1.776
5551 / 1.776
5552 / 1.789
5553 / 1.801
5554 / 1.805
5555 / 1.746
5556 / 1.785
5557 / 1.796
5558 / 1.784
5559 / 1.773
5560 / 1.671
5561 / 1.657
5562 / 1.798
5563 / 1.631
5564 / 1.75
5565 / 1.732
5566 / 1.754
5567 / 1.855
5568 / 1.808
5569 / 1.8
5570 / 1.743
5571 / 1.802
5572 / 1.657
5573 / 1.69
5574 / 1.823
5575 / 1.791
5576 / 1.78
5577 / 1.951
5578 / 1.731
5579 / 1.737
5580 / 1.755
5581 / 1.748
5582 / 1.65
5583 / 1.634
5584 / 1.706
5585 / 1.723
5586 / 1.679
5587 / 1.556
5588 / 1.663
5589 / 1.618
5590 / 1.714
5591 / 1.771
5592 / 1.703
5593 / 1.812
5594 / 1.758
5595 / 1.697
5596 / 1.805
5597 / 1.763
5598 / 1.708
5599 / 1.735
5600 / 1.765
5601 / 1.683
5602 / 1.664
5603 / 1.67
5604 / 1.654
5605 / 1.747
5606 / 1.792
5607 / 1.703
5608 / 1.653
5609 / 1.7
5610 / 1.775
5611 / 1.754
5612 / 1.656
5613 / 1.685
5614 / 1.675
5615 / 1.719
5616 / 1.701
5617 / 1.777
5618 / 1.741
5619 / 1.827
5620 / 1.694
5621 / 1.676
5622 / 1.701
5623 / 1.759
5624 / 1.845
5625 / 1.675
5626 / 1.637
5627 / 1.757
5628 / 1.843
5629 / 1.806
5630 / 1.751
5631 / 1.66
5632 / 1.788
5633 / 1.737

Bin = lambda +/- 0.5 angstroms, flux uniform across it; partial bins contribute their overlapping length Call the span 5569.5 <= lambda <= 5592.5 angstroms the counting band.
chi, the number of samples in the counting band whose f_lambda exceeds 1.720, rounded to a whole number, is 12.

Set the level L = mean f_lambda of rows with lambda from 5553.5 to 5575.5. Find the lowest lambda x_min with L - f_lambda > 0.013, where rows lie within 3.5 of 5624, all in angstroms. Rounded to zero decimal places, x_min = 5621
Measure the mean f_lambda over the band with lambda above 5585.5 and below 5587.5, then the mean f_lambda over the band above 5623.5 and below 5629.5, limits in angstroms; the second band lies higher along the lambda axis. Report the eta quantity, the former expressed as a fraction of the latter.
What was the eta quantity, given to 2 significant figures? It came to 0.92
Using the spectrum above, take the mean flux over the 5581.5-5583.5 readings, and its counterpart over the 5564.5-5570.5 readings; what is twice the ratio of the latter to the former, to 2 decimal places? 2.17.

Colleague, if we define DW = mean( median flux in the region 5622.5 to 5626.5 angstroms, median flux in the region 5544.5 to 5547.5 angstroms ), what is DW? 1.71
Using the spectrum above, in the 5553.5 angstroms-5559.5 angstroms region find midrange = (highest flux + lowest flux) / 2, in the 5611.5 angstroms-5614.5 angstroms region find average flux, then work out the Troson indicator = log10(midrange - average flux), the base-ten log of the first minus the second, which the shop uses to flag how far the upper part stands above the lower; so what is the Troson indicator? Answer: -1.0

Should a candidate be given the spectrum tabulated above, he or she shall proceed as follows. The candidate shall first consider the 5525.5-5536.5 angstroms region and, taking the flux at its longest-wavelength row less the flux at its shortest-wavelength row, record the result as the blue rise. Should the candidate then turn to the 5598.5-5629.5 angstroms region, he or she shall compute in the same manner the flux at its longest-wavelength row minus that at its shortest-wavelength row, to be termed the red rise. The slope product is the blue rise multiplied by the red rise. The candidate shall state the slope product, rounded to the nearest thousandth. -0.006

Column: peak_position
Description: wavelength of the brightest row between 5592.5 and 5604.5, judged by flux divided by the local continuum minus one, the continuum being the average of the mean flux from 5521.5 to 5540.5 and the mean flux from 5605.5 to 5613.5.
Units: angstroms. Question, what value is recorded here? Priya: 5593 angstroms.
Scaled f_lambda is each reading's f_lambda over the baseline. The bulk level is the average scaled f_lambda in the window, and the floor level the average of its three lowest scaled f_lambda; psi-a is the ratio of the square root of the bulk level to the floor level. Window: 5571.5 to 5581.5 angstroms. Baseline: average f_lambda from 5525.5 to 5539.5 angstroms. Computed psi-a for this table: 1.04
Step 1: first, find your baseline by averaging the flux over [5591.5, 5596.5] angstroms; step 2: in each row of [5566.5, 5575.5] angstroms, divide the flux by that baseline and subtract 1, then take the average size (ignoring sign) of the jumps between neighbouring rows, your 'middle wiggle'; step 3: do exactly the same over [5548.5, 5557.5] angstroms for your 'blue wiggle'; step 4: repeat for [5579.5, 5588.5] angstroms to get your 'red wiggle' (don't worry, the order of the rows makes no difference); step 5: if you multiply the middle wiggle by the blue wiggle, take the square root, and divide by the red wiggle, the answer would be 0.61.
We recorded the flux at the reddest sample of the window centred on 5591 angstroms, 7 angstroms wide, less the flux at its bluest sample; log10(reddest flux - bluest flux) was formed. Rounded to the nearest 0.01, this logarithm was -1.02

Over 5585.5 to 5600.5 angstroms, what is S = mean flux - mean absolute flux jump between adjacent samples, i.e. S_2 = 1.65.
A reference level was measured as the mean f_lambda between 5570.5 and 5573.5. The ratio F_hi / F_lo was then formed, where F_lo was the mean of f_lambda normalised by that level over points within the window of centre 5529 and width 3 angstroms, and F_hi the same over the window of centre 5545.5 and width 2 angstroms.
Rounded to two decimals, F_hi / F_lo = 0.99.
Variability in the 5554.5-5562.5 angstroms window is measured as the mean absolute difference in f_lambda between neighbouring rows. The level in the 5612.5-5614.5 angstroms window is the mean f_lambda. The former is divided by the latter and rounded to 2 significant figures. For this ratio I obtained 0.028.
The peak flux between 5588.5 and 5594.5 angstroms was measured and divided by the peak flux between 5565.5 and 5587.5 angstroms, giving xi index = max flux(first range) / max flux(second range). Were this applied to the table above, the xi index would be 0.93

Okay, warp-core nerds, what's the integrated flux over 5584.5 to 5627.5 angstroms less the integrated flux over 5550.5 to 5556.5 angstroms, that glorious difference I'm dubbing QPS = 63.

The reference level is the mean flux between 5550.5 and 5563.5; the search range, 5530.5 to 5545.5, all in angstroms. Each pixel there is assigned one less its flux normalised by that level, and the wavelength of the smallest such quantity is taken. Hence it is 5538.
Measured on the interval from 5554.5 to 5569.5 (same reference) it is 5567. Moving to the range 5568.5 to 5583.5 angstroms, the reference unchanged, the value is 5577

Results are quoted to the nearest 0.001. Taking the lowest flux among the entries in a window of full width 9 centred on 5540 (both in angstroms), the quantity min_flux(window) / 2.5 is 0.670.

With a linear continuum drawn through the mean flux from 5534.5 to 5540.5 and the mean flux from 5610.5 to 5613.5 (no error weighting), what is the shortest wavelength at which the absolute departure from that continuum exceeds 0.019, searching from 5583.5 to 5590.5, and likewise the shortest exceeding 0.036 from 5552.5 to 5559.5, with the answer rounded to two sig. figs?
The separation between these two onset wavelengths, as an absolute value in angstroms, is 30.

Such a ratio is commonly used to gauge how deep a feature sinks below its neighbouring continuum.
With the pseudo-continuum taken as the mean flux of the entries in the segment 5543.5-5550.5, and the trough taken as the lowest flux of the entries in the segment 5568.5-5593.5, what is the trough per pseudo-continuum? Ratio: 0.90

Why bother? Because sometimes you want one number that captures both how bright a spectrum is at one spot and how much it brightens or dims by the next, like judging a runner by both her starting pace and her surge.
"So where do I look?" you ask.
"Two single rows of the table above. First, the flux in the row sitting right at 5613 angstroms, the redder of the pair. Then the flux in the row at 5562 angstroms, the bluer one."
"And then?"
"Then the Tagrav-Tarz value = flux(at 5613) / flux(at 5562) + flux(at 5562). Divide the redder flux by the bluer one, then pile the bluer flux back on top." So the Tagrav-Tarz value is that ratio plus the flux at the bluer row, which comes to 2.74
